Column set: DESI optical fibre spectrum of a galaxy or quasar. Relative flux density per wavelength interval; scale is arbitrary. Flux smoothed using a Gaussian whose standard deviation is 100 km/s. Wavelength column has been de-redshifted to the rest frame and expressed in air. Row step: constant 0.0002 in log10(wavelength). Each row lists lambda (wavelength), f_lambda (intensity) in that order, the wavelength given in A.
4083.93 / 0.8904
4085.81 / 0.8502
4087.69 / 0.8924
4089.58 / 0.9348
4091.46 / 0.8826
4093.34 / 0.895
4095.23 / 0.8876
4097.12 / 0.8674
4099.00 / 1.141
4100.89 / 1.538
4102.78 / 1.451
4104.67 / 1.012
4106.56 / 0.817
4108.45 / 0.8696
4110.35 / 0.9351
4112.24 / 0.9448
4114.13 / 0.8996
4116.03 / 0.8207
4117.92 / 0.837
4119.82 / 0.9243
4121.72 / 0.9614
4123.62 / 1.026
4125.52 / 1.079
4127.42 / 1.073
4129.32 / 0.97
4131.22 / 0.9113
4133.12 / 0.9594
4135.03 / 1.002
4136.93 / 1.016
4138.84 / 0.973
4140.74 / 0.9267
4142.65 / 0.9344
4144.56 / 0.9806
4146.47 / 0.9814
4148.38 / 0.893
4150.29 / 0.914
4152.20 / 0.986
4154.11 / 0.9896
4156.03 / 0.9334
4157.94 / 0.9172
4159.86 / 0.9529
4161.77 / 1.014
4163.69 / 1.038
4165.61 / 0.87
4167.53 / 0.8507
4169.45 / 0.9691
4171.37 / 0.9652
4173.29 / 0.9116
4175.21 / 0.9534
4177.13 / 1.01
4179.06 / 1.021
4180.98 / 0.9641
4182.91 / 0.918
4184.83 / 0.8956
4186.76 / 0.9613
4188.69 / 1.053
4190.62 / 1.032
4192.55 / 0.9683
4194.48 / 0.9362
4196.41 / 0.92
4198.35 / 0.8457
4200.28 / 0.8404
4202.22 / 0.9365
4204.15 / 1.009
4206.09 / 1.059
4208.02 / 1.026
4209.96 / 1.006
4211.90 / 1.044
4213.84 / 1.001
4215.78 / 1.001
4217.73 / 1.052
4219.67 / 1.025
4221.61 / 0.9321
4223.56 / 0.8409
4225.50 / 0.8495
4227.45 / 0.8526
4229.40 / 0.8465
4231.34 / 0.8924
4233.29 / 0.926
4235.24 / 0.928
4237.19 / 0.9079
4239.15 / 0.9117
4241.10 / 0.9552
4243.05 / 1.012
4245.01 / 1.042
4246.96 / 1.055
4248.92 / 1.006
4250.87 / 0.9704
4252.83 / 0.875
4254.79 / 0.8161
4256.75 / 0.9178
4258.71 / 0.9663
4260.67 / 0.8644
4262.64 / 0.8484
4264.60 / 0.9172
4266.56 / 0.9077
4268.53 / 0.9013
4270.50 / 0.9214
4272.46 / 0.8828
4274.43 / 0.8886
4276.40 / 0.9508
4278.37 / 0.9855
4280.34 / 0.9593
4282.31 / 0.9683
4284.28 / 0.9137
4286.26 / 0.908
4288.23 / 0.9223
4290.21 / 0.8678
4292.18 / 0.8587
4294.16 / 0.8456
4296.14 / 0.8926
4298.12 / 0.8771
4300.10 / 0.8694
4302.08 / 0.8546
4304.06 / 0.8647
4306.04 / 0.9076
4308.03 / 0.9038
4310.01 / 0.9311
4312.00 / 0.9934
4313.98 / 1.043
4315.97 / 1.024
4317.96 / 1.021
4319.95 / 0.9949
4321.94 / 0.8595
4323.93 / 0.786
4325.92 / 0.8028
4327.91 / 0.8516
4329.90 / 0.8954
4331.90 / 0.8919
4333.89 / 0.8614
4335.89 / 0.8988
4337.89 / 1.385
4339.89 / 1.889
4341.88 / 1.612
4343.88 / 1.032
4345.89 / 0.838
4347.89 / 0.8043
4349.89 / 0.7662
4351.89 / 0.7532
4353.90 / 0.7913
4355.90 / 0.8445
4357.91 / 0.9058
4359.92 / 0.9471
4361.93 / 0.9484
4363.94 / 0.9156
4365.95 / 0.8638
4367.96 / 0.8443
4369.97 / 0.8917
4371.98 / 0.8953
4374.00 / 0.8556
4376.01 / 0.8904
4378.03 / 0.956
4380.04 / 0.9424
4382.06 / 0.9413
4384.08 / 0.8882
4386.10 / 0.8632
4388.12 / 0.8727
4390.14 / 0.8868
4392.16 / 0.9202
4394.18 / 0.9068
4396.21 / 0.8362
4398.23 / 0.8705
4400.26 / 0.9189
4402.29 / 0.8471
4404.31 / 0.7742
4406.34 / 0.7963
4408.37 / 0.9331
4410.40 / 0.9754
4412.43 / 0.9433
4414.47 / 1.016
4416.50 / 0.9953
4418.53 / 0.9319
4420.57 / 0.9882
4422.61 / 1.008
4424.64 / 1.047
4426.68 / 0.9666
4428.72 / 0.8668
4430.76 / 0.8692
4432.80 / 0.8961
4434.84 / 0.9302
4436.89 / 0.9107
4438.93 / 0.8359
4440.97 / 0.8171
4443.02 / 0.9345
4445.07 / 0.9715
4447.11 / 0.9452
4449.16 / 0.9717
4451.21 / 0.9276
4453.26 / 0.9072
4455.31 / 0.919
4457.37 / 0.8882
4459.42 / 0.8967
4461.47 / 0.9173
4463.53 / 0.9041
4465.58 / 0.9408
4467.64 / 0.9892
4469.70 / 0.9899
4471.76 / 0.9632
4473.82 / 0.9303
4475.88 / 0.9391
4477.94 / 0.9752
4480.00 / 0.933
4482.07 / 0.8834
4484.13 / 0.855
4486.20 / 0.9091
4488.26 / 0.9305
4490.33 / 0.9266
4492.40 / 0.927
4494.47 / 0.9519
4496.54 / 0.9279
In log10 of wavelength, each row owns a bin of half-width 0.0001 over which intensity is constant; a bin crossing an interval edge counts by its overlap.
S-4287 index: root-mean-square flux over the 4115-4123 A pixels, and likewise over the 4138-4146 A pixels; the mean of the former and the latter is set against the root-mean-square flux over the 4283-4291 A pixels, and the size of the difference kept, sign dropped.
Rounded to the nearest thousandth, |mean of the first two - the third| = 0.018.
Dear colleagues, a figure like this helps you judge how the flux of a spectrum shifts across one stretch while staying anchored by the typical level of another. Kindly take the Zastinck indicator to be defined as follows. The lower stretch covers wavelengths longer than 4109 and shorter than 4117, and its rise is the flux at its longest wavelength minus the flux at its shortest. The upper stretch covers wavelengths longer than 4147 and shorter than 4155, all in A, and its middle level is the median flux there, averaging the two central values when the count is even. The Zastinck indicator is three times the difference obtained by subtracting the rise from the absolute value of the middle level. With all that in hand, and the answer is 3.19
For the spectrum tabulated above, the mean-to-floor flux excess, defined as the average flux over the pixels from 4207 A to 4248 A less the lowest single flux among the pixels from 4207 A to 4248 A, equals 0.12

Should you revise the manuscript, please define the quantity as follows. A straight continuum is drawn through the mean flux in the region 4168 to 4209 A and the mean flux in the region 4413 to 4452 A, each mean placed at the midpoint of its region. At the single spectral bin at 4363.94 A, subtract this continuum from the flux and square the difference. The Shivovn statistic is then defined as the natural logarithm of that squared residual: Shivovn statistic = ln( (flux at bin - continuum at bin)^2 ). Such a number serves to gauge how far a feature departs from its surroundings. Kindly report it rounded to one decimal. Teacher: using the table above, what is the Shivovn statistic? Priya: -7.1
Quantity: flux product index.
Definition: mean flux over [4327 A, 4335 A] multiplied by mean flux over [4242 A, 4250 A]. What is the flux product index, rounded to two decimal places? 0.90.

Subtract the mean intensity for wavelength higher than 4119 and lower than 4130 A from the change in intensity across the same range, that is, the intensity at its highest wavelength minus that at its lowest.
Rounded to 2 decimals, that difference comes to -0.96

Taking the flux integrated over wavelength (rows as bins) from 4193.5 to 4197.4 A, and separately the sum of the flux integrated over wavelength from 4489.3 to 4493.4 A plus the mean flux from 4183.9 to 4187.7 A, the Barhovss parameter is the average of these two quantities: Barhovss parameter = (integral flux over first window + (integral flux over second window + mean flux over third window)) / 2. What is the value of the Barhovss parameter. 4.17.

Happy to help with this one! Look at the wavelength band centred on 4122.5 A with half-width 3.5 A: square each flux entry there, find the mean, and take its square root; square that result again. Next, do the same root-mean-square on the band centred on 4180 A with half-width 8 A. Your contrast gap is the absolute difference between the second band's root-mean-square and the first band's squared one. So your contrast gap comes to 0.044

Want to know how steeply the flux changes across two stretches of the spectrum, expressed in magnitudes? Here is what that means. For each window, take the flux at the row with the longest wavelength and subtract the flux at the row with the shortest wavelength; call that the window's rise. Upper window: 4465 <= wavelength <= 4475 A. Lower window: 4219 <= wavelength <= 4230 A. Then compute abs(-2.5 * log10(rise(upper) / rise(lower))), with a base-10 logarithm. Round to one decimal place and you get 3.1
